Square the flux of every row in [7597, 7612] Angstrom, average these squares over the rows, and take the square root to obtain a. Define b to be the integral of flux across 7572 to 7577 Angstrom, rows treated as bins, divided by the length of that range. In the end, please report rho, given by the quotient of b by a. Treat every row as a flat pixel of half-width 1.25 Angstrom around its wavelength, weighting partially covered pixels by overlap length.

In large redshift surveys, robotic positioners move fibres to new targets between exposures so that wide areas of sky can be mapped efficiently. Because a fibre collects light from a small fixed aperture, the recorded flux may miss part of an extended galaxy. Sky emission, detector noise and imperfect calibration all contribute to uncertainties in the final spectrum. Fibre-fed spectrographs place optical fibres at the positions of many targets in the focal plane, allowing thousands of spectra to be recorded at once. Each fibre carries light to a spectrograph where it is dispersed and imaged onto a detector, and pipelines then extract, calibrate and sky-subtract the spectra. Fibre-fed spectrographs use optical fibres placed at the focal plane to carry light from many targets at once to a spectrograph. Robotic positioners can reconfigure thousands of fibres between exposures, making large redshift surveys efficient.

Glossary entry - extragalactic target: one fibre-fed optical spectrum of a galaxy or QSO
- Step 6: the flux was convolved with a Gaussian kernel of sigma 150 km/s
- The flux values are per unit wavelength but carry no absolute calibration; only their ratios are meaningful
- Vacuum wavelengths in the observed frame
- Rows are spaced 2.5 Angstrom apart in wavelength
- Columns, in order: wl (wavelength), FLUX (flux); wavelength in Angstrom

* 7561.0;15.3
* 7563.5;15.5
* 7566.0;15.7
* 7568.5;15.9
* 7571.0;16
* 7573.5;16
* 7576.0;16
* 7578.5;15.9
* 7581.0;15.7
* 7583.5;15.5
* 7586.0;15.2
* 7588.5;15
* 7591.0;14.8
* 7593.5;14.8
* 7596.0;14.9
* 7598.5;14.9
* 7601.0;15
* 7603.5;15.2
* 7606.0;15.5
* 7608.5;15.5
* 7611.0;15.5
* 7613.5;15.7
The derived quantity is 1.05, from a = 15.27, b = 16.0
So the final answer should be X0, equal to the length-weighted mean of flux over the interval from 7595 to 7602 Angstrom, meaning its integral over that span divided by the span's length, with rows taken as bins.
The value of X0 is 14.9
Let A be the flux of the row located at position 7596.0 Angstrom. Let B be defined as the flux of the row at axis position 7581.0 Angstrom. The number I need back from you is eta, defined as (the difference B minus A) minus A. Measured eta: -14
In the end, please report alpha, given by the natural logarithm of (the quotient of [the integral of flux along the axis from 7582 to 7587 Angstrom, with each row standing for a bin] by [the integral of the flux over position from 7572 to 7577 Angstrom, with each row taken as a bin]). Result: -0.040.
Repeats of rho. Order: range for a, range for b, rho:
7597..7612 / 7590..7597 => 0.97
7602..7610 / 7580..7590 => 1.00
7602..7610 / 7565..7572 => 1.03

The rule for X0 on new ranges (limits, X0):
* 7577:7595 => 15.3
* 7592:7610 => 15.1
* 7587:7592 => 14.9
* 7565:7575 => 15.9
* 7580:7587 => 15.5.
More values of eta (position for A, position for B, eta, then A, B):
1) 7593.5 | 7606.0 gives -14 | 14.8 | 15.5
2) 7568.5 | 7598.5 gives -17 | 15.9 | 14.9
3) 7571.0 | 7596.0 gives -17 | 16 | 14.9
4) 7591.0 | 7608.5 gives -14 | 14.8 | 15.5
